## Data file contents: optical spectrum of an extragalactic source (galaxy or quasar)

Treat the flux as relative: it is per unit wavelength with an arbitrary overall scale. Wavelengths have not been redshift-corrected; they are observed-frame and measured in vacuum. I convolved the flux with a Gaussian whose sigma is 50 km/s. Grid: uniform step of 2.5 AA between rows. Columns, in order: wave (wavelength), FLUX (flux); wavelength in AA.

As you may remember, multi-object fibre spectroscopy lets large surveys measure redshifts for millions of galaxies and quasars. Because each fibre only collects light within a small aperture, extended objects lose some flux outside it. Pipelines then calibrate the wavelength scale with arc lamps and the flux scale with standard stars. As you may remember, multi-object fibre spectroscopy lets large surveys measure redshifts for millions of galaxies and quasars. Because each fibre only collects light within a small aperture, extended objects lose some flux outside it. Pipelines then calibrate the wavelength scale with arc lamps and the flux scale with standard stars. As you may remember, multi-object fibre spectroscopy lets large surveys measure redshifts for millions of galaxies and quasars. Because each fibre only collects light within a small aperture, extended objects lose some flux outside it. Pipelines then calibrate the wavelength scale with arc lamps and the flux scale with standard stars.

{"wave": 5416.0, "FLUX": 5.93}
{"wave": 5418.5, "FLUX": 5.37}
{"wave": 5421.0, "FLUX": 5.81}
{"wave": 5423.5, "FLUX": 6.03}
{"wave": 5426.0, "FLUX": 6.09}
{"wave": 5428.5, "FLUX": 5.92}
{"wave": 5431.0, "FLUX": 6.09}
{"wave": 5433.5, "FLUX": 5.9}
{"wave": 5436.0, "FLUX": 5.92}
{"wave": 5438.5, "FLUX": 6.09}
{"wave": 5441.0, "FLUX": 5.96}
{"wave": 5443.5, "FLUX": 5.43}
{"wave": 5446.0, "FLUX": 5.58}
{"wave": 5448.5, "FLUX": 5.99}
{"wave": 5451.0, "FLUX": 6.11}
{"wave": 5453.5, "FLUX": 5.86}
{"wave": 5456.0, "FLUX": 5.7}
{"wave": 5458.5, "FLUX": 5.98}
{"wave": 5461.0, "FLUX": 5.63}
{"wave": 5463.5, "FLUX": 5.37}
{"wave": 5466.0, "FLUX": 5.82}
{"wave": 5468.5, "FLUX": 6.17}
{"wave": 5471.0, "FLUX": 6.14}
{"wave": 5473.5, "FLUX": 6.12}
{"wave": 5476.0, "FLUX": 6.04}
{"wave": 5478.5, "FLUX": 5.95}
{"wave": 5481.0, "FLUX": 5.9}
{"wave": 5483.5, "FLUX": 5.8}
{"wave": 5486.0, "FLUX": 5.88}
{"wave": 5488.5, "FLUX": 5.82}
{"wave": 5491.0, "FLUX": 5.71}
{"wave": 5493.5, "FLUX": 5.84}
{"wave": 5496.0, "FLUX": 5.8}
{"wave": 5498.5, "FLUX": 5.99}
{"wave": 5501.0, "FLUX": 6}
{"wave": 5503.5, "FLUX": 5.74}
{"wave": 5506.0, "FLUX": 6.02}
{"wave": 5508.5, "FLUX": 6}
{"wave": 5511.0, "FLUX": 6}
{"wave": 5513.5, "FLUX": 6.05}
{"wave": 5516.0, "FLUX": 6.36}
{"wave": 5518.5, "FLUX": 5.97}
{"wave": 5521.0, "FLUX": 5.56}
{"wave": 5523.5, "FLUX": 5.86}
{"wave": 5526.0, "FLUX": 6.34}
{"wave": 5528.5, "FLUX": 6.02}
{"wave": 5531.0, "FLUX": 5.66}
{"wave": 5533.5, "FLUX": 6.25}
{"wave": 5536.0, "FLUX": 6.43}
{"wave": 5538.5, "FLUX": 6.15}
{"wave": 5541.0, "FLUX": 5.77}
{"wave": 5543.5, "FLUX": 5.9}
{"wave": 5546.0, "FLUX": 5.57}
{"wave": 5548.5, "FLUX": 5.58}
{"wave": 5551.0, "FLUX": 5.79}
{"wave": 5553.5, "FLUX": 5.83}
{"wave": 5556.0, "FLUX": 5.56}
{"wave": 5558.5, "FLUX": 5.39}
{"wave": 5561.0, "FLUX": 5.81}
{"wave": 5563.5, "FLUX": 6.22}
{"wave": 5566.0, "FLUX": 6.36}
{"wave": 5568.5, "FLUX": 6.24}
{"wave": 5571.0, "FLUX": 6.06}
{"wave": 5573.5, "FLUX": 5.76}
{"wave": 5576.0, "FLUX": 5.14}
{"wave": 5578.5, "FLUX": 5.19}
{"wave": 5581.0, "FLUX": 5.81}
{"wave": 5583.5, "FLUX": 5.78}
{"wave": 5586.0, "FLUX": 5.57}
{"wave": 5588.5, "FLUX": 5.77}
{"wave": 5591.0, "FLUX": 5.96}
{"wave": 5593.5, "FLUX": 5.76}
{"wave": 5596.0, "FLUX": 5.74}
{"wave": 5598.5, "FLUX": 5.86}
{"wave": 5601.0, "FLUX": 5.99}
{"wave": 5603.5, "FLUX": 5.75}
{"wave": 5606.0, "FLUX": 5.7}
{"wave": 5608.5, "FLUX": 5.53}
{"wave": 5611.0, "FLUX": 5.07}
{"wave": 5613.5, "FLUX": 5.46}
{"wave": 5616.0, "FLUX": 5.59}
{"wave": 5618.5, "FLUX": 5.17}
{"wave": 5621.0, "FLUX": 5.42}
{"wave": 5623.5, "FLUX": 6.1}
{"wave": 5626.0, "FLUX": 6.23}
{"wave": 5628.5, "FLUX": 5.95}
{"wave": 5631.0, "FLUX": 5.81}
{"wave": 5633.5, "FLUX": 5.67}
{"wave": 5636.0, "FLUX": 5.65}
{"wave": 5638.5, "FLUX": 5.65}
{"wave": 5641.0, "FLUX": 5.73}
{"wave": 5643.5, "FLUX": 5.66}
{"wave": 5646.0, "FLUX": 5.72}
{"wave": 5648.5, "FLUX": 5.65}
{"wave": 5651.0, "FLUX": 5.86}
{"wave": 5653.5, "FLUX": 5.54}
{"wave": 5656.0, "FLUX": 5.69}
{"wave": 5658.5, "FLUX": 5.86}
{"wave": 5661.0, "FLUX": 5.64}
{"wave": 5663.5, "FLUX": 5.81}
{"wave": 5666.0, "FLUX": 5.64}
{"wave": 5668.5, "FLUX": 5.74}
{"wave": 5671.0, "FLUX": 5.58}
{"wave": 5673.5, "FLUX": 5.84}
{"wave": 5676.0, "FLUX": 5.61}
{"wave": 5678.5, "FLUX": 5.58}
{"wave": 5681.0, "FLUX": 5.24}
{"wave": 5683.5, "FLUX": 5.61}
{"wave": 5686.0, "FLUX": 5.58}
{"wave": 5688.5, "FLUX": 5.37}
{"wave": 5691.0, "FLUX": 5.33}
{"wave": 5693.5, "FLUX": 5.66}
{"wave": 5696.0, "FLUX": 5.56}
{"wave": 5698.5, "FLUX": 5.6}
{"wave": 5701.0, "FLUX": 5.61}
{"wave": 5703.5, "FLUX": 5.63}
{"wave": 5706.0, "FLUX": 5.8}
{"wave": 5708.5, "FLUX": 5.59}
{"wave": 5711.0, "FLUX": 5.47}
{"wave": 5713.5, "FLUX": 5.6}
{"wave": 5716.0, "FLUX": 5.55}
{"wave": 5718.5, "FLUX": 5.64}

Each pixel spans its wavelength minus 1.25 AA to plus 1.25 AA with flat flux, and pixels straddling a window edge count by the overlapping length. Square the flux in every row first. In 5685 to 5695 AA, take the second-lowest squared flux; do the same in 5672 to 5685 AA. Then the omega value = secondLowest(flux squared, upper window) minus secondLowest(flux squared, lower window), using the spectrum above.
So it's -2.3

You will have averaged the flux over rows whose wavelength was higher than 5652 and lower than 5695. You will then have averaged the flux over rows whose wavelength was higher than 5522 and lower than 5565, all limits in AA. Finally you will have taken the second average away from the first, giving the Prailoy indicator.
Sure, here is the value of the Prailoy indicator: -0.28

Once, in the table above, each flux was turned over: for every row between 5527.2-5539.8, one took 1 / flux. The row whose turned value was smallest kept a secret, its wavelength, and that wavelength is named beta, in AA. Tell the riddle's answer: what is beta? 5536.0 AA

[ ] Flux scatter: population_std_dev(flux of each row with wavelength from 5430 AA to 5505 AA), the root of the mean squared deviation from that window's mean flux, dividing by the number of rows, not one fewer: 0.20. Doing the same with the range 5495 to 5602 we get 0.29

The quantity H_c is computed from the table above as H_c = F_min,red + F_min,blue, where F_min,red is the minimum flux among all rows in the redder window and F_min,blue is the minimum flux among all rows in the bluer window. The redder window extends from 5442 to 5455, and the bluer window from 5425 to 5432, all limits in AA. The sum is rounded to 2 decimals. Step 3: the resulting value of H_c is 11.35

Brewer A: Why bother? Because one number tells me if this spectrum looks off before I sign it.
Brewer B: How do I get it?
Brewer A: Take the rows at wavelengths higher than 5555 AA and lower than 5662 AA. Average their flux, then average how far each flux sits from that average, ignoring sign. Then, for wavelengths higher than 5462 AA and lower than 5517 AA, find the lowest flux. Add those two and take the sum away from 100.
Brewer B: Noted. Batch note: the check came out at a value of 94.4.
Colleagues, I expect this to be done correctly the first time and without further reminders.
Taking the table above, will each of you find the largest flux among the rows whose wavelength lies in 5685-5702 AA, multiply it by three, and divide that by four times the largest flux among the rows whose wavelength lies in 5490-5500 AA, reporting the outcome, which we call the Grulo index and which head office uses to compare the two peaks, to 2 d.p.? 0.71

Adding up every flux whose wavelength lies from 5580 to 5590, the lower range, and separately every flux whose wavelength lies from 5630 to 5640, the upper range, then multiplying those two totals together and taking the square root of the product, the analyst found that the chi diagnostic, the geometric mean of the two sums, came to 22.9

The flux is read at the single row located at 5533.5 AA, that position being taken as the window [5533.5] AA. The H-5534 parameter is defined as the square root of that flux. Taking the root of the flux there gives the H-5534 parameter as 2.50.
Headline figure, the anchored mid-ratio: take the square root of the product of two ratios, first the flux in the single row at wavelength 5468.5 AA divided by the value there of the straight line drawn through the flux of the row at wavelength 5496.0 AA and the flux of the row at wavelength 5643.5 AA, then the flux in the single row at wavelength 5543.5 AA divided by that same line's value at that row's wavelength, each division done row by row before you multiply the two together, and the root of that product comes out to 1.04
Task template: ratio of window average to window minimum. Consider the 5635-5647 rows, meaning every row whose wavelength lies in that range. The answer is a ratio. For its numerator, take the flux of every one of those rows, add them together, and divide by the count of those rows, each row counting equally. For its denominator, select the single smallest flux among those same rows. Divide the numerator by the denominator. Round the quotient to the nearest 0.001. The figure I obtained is 1.006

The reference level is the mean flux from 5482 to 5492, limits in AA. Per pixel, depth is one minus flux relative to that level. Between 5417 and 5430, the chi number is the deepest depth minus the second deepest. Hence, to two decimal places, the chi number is 0.08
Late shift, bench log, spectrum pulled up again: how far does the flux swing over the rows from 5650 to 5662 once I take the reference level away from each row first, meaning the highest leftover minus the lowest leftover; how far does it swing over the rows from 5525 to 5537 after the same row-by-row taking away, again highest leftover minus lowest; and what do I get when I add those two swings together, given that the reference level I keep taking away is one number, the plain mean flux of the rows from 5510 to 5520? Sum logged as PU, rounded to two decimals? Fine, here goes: 1.09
